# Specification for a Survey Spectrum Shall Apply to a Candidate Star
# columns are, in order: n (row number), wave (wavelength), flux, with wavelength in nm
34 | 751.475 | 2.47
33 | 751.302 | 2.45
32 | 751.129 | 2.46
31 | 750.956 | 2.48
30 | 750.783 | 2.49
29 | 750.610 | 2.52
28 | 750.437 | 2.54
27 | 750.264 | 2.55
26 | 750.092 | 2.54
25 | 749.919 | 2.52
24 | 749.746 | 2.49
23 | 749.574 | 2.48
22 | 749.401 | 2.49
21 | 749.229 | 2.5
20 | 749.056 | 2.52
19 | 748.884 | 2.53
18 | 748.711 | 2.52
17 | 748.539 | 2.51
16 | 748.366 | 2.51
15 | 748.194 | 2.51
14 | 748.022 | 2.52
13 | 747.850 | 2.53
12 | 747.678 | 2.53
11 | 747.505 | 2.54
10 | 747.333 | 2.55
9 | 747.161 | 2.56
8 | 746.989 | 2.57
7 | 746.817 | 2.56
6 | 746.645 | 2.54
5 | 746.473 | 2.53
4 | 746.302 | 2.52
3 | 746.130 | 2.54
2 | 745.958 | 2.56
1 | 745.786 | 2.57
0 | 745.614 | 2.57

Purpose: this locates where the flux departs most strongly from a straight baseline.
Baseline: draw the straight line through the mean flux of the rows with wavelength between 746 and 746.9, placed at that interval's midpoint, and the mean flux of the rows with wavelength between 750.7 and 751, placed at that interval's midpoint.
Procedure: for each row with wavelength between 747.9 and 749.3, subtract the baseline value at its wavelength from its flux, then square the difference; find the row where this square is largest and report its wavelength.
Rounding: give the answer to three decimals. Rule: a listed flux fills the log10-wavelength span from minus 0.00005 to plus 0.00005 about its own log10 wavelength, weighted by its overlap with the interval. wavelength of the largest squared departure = 748.884 nm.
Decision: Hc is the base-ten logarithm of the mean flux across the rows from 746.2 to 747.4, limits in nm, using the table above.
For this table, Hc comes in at 0.406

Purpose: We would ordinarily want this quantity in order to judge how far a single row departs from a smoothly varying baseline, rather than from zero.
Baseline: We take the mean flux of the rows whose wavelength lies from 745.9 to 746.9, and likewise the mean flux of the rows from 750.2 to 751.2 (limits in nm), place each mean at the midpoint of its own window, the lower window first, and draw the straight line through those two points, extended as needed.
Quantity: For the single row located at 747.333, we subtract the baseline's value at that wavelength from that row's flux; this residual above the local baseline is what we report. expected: 0.016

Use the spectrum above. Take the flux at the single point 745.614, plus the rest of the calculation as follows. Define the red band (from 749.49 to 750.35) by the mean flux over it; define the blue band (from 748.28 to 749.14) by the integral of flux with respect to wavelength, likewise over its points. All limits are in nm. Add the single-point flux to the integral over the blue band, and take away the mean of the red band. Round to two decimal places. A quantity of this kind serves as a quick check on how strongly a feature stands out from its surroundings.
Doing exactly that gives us 2.22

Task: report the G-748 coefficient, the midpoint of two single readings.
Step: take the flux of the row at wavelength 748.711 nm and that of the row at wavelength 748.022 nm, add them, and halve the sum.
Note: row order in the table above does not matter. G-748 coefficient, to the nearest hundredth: 2.52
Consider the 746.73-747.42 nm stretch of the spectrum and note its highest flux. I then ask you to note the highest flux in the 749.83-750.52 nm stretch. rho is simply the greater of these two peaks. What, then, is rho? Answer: 2.57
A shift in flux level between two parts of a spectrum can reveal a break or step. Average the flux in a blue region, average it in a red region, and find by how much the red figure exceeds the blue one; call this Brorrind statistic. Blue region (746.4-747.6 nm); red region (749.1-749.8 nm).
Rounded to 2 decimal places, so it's -0.06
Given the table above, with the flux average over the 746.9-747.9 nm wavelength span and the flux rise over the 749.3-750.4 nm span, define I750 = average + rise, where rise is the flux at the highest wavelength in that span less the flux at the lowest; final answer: 2.61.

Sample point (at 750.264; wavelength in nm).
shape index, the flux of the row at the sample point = 2.55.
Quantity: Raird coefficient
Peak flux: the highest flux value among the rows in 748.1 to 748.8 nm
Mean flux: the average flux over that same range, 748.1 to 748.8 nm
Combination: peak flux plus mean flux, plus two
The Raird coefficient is 7.03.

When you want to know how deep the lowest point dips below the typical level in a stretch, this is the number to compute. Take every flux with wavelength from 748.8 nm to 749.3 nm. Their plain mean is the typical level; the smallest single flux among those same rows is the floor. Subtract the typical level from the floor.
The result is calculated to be -0.017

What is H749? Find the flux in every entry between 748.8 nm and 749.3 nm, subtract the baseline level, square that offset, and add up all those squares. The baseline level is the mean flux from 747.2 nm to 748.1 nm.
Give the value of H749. 0.0014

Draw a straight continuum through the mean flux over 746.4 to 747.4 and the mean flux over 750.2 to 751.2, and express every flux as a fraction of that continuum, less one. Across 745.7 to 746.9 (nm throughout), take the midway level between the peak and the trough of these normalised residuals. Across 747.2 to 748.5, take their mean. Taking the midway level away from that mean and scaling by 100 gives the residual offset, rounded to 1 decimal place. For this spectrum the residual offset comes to 0.1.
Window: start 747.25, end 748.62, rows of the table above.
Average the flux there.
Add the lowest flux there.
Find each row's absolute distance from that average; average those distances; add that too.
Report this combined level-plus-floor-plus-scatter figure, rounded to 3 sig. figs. 5.05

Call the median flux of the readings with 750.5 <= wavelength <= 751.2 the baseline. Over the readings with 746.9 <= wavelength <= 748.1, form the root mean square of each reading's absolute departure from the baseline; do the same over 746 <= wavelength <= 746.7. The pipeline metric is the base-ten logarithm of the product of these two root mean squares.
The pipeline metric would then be -2.54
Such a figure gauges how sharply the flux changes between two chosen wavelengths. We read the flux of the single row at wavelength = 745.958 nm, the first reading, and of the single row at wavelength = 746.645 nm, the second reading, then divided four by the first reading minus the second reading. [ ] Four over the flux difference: 200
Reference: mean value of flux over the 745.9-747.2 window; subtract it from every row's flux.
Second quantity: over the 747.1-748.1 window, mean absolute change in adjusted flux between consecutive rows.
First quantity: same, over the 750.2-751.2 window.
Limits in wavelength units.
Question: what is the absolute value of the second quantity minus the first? 0.0100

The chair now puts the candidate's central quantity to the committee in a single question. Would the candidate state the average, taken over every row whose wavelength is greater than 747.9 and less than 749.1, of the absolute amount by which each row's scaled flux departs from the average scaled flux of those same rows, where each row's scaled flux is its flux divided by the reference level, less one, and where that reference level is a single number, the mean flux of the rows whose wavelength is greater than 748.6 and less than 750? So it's 0.0024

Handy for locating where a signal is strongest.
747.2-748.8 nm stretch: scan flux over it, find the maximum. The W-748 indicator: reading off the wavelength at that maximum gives 747.333 nm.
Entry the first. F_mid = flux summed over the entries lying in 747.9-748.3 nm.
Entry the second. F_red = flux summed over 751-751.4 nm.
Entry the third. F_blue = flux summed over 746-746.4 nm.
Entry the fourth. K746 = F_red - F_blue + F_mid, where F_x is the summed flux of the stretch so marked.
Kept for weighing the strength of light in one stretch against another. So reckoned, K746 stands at 4.88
